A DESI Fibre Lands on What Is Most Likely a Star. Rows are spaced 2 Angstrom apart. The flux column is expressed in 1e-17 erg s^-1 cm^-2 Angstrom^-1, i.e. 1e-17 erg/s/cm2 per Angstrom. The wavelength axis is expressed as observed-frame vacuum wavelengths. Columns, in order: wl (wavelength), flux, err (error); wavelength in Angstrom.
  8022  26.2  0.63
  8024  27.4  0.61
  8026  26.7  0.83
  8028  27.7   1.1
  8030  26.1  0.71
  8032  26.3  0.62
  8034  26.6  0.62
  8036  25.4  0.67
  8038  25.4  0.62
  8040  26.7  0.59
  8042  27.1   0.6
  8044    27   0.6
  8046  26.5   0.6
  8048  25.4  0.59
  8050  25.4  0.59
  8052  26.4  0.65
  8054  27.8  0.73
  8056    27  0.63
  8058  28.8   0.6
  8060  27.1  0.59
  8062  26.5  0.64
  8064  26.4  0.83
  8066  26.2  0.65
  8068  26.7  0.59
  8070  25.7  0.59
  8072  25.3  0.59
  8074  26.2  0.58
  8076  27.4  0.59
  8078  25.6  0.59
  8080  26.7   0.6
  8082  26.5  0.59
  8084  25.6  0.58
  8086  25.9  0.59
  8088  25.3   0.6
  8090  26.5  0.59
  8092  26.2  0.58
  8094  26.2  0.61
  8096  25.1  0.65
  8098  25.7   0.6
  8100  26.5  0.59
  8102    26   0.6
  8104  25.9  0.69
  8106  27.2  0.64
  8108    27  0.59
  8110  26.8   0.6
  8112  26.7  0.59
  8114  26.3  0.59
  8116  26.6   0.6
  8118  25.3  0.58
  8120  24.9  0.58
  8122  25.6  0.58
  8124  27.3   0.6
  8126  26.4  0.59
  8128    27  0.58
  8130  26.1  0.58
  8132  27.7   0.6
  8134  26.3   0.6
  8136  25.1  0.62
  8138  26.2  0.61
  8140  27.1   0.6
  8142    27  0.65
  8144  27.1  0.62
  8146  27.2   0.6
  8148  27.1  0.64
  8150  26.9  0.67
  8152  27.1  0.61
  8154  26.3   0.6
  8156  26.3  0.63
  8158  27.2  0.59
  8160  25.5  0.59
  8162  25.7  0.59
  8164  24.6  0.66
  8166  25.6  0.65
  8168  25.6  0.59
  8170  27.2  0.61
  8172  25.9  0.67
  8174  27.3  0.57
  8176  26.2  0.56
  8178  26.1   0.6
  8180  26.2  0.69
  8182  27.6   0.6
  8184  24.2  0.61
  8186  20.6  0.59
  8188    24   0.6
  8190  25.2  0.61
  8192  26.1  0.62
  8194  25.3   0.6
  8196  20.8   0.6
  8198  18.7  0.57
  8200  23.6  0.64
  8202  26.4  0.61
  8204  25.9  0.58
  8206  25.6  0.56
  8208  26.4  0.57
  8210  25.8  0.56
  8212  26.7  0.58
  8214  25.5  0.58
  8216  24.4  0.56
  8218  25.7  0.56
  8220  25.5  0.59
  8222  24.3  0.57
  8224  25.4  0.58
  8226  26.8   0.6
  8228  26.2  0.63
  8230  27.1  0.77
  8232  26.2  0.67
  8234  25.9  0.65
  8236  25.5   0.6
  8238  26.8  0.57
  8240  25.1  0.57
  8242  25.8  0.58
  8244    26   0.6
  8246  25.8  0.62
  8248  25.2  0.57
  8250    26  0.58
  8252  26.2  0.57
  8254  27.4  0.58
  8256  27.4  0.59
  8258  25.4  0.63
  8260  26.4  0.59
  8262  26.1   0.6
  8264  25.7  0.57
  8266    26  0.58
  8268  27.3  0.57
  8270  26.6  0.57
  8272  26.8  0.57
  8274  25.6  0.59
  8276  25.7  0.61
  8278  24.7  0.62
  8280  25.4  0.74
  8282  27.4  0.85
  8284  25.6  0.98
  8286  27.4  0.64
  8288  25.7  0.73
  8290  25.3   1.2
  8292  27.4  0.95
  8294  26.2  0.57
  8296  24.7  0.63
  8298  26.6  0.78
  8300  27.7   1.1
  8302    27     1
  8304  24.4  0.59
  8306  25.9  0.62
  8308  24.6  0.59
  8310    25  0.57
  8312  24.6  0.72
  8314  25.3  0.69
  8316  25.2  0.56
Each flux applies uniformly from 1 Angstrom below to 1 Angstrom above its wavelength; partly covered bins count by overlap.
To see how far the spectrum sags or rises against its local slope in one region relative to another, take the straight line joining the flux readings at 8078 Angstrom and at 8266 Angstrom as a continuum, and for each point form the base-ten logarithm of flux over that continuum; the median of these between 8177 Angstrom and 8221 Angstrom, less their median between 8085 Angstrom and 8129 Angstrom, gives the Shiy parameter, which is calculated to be -0.016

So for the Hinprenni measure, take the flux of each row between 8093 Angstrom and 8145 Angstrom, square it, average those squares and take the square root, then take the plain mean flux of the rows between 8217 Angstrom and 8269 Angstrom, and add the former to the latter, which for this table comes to 52.4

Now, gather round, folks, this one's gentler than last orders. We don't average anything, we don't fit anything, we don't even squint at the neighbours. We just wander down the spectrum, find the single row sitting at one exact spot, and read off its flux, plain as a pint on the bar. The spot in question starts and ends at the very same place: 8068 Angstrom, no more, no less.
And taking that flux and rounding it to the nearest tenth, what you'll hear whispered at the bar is 26.7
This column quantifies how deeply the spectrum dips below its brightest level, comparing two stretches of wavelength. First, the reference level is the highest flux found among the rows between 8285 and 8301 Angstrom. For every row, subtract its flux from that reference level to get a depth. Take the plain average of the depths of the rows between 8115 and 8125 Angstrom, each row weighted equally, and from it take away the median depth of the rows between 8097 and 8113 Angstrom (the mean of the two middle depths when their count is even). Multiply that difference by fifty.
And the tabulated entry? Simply 33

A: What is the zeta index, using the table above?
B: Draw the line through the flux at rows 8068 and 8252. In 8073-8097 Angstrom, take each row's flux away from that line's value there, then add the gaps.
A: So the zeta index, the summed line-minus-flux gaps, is 6.6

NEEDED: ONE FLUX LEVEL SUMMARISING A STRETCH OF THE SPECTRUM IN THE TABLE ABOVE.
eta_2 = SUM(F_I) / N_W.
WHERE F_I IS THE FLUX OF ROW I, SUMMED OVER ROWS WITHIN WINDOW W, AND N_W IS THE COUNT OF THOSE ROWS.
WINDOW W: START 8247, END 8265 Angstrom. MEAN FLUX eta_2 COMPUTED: 26.2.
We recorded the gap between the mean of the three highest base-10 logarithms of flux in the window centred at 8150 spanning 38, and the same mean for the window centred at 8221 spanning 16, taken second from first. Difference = 0.018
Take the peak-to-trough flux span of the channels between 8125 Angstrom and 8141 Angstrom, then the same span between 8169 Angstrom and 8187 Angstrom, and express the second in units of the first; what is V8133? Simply 2.7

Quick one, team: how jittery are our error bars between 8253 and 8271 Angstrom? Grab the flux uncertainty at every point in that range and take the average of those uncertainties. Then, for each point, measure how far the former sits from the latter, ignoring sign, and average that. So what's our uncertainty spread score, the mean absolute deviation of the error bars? 0.014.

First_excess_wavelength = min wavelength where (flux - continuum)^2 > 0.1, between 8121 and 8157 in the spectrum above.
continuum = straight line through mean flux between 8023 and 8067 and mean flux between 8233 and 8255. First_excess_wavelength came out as 8122 Angstrom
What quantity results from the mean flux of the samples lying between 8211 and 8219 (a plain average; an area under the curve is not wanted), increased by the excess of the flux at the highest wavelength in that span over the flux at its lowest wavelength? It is 25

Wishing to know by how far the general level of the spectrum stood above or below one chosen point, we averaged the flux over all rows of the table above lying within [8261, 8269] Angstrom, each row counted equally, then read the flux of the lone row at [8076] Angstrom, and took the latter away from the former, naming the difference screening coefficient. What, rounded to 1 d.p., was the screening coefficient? -1.1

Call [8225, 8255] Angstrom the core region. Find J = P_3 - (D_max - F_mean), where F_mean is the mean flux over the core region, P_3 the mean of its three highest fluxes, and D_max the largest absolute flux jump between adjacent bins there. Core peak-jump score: 51.5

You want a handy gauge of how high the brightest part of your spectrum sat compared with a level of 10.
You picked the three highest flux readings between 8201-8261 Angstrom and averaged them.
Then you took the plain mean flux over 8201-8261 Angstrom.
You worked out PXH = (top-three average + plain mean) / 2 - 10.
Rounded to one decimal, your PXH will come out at 16.6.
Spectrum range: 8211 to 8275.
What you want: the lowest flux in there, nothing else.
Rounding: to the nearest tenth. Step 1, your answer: 24.3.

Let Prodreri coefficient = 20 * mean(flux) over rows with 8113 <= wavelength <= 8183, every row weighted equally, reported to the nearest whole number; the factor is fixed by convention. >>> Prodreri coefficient 528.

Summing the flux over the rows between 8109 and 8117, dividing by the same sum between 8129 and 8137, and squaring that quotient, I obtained 1.02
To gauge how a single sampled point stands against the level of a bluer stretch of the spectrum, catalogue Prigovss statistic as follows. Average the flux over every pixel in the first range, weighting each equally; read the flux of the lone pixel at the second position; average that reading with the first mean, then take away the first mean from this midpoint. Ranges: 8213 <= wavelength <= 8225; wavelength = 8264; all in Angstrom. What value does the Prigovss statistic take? 0.3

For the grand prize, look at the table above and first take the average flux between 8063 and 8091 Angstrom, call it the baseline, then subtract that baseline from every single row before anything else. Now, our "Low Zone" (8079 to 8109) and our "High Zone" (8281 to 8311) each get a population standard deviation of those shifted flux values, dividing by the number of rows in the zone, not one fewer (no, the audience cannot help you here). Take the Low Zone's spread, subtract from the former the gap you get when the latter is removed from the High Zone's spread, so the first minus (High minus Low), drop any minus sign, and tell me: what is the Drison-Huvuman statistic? 0.1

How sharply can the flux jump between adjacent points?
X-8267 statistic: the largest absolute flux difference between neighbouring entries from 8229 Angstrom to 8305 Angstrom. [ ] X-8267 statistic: 2.60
